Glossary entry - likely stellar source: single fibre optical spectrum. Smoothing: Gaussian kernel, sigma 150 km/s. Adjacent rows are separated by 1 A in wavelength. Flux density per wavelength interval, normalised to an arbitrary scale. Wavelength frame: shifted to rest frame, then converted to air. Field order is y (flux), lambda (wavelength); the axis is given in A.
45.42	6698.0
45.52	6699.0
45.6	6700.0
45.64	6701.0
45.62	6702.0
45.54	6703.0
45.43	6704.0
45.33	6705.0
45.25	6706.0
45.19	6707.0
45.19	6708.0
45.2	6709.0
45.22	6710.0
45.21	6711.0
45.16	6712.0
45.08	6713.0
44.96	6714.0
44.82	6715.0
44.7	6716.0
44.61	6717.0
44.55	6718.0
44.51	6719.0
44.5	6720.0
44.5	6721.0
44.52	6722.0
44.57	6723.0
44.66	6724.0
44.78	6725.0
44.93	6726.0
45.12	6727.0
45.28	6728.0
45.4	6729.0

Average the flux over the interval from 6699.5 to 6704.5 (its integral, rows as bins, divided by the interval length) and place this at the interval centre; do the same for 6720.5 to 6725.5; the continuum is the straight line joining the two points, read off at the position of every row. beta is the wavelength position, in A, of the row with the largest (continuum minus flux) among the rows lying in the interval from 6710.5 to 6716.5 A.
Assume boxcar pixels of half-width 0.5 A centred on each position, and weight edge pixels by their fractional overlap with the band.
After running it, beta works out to 6716.0 A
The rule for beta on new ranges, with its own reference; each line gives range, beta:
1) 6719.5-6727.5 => 6720.0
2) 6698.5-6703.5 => 6699.0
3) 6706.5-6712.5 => 6707.0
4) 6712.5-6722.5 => 6718.0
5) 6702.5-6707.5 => 6707.0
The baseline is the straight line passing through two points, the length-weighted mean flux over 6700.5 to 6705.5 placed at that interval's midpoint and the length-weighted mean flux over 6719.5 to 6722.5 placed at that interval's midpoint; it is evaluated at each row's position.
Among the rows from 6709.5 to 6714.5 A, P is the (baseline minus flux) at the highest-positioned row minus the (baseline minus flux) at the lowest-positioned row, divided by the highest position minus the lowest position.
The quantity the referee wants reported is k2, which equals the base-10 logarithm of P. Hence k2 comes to -2.04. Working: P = 0.009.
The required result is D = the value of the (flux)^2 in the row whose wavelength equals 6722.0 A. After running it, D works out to 1982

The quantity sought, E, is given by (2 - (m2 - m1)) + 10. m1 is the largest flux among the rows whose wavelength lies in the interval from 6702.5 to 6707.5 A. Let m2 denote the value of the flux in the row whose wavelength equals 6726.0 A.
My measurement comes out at 12.6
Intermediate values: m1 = 45.54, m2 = 44.93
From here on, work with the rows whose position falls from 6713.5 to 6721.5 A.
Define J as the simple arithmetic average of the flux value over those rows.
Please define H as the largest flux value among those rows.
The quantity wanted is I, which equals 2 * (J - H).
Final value -0.6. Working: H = 44.96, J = 44.6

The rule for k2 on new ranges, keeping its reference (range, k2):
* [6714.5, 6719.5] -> -1.66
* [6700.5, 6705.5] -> -1.66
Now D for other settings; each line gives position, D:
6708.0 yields 2042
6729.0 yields 2061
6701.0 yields 2083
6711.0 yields 2044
